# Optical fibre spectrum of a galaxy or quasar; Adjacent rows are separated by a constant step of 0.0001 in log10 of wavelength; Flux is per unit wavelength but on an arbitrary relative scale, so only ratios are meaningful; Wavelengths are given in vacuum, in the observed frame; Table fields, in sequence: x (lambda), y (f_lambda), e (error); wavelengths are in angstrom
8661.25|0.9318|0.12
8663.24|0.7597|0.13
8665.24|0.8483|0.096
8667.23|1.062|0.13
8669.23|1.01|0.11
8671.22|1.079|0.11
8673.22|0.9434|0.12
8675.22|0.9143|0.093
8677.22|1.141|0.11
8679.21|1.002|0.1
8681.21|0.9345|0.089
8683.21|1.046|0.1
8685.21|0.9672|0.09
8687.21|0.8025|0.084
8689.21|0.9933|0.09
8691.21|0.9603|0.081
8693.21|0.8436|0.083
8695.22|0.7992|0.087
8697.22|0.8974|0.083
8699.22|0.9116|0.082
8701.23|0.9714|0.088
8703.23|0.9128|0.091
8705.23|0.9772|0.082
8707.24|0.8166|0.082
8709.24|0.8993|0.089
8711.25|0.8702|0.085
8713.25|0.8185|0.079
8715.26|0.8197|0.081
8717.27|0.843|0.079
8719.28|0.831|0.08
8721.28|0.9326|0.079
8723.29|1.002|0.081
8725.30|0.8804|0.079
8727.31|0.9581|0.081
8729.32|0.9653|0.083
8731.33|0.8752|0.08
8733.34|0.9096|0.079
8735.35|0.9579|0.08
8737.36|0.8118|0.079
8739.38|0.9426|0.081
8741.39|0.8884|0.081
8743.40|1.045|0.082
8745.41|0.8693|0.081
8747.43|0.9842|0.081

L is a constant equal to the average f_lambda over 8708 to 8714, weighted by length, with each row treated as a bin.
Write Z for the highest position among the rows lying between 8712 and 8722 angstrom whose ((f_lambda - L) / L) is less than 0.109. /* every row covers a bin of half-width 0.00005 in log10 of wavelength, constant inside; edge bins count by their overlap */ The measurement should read 8721.28 angstrom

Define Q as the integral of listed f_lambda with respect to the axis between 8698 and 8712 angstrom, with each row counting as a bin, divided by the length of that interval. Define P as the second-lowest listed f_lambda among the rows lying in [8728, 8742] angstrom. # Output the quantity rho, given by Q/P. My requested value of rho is 1.04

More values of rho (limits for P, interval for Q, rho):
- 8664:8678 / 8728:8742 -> 0.99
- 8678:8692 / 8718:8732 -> 0.98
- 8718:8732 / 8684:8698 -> 1.02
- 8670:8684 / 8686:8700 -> 0.95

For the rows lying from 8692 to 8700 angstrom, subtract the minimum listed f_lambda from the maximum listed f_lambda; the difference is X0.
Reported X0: 0.112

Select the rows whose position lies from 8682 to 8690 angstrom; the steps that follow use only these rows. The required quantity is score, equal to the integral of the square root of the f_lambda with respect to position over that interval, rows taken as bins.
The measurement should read 7.8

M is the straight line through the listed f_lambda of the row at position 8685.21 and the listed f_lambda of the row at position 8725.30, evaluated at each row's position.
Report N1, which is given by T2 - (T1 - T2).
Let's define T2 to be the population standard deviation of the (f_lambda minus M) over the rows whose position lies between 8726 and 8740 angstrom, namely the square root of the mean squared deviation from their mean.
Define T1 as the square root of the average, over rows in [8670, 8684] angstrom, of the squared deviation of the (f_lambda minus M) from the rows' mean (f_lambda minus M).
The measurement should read 0.02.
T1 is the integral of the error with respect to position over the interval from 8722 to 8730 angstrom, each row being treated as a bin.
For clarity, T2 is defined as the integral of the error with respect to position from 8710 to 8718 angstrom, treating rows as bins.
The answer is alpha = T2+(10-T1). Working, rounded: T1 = 0.65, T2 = 0.650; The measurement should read 10.0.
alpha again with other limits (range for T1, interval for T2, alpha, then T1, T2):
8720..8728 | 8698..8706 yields 10.0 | 0.64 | 0.687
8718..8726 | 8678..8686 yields 10.1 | 0.64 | 0.763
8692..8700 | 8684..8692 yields 10.0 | 0.67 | 0.694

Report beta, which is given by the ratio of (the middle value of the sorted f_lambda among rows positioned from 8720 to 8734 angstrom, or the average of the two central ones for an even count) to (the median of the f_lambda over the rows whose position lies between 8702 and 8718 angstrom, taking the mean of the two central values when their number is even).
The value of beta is 1.09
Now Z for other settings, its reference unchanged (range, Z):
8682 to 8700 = 8699.22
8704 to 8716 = 8715.26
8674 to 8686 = 8681.21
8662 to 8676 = 8675.22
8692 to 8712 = 8711.25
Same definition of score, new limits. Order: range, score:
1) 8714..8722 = 7.4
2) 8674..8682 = 8.0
